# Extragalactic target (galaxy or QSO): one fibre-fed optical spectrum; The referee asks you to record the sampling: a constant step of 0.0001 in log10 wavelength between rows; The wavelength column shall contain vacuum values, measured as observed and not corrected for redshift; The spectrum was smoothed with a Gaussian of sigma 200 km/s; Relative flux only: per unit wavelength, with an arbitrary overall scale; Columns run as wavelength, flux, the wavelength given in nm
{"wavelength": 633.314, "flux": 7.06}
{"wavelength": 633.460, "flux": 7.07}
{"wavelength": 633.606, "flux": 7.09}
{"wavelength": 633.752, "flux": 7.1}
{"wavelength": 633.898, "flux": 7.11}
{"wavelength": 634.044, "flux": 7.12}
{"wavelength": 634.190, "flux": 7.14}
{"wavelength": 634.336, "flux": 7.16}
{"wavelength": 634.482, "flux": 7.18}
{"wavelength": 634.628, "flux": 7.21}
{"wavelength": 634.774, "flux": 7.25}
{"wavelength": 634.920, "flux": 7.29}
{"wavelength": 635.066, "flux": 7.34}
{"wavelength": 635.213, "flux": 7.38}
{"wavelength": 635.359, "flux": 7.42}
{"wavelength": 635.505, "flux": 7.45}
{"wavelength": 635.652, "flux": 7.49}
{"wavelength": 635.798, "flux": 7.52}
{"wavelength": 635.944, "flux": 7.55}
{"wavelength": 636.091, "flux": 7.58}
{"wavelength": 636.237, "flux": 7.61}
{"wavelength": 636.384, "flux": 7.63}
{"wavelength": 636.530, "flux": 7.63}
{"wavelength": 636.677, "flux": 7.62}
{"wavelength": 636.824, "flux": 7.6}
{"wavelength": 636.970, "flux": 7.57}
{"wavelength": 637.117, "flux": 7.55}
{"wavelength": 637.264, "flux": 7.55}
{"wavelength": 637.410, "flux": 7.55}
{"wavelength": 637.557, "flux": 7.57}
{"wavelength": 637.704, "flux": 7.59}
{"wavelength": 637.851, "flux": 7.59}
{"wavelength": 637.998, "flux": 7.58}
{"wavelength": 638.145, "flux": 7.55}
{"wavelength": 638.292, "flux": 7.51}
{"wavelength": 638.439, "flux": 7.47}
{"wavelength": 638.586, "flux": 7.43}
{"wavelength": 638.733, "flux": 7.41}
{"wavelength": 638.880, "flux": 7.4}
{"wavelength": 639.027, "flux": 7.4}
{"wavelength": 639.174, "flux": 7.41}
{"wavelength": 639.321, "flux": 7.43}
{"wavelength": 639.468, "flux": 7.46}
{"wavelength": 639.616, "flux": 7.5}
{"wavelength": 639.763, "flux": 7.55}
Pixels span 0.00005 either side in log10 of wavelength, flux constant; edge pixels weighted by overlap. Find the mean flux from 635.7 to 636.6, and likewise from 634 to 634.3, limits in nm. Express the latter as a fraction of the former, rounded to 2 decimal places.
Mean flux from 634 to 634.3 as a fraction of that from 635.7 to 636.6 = 0.94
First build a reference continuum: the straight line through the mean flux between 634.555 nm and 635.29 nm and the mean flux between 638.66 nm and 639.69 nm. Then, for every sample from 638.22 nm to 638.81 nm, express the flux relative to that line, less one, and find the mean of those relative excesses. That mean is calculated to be 0.01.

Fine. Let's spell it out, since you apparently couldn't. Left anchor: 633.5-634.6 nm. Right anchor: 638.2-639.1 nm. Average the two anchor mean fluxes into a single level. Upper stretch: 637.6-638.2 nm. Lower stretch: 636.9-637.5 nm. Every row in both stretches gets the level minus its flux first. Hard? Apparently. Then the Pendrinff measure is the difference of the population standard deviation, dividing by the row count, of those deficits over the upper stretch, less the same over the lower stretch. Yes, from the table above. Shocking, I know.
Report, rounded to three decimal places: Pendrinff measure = 0.008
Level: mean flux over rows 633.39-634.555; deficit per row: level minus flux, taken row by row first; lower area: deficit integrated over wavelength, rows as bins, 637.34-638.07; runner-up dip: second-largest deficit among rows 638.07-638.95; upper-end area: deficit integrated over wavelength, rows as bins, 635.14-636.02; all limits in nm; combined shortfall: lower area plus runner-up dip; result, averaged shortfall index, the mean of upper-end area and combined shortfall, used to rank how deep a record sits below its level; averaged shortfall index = -0.46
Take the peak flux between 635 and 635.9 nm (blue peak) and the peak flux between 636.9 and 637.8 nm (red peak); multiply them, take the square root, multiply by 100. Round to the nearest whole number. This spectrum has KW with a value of 755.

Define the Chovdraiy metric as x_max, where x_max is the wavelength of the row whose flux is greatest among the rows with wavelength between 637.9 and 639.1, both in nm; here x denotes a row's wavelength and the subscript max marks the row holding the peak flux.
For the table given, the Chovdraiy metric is 637.998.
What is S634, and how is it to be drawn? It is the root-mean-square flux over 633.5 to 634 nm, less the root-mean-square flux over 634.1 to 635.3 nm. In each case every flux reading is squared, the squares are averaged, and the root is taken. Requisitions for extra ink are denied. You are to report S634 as -0.14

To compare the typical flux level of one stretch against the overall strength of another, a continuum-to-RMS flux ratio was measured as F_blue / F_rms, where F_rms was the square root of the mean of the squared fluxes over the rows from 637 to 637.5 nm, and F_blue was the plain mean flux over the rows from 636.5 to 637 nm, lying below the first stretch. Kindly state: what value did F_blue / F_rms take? 1.007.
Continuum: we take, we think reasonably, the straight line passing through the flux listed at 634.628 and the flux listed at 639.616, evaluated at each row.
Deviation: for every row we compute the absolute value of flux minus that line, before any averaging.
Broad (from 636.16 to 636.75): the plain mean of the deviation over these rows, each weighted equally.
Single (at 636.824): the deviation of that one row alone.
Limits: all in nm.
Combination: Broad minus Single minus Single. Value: -0.22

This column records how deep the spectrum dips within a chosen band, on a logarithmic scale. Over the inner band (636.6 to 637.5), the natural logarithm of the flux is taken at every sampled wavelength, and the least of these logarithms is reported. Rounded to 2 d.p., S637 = 2.02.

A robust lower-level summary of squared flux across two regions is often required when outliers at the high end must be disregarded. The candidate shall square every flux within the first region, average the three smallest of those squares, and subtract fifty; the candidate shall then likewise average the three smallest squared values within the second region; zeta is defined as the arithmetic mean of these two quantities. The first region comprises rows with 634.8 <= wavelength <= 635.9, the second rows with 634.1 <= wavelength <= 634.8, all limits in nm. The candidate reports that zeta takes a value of 27.5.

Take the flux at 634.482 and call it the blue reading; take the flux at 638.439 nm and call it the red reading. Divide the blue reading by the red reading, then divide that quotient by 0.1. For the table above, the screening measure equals 9.6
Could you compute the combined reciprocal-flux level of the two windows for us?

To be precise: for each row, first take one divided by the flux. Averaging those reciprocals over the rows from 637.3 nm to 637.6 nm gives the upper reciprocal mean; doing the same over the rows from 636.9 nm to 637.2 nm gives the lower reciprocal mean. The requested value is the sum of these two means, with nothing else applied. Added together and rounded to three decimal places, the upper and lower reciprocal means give 0.265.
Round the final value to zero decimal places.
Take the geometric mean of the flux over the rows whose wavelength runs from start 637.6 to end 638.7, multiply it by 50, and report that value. 377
